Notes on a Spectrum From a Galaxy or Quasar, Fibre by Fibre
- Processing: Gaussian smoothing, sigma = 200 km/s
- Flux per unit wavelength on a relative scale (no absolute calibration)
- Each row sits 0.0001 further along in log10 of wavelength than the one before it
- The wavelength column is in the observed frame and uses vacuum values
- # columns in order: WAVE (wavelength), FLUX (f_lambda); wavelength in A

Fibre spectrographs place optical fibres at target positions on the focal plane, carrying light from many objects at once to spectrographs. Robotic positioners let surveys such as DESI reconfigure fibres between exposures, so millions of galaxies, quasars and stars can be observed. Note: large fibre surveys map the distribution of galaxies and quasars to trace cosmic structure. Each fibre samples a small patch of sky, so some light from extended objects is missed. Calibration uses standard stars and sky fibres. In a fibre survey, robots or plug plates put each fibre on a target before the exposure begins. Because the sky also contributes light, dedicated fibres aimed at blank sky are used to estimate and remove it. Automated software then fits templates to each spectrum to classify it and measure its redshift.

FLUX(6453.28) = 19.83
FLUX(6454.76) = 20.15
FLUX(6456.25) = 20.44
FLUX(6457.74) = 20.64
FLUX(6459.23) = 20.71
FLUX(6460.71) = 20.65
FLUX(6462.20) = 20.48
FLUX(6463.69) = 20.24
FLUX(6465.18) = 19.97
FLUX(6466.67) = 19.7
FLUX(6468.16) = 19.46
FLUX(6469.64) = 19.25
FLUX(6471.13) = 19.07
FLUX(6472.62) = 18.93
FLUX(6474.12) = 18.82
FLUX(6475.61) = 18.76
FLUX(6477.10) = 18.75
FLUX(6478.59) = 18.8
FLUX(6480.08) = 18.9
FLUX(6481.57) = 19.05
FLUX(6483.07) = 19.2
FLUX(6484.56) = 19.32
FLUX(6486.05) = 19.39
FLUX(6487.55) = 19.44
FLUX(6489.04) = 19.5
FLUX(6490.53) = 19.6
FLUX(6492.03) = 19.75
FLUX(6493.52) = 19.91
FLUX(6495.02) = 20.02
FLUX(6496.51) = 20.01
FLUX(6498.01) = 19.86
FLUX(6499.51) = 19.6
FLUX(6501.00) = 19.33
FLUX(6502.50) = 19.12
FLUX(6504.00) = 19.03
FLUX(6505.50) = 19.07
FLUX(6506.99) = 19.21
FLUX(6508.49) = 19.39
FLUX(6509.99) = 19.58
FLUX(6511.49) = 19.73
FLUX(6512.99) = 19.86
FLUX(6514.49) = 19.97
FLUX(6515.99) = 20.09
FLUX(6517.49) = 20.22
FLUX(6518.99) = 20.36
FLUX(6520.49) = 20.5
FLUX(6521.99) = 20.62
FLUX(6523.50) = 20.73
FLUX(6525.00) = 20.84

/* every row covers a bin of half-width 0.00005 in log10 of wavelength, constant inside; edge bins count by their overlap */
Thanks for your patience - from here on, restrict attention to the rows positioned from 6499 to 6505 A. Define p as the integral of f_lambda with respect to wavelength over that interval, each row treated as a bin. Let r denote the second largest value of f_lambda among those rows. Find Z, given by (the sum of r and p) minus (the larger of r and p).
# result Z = 19.3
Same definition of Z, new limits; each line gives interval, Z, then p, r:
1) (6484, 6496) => 19.9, 236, 19.91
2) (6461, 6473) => 20.2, 236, 20.24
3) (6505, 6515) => 19.9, 196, 19.86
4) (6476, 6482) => 18.9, 113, 18.9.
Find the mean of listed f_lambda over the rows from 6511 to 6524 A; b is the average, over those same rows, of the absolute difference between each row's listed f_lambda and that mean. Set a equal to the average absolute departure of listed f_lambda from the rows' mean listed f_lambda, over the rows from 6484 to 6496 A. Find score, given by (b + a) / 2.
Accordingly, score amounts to 0.25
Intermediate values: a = 0.21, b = 0.286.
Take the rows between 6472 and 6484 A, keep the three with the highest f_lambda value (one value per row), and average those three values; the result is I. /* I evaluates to 19.1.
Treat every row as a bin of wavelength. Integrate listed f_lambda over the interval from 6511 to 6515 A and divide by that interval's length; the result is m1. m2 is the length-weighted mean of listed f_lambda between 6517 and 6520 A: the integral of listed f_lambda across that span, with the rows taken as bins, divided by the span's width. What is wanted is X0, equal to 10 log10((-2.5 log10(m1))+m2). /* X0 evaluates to 12.3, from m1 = 19.9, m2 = 20.3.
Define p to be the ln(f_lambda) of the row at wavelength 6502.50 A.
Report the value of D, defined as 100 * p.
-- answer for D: 295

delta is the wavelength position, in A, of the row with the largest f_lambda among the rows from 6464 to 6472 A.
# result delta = 6465.18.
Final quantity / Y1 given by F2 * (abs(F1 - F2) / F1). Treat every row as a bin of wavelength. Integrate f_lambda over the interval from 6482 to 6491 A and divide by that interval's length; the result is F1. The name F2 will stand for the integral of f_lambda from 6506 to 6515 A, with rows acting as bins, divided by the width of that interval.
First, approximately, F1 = 19.4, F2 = 19.6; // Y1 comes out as 0.22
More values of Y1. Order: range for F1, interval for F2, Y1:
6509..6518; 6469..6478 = 0.92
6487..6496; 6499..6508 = 0.49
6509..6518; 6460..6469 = 0.20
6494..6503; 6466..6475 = 0.47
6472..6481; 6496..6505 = 0.64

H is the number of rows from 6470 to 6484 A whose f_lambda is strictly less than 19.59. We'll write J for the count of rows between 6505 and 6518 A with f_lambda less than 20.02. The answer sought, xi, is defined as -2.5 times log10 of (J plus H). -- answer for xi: -3.01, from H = 9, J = 7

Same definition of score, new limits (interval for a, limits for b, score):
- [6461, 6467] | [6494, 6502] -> 0.25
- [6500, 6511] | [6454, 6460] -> 0.17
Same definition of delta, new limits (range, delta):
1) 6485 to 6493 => 6492.03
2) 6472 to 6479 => 6472.62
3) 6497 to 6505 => 6498.01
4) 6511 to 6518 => 6517.49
